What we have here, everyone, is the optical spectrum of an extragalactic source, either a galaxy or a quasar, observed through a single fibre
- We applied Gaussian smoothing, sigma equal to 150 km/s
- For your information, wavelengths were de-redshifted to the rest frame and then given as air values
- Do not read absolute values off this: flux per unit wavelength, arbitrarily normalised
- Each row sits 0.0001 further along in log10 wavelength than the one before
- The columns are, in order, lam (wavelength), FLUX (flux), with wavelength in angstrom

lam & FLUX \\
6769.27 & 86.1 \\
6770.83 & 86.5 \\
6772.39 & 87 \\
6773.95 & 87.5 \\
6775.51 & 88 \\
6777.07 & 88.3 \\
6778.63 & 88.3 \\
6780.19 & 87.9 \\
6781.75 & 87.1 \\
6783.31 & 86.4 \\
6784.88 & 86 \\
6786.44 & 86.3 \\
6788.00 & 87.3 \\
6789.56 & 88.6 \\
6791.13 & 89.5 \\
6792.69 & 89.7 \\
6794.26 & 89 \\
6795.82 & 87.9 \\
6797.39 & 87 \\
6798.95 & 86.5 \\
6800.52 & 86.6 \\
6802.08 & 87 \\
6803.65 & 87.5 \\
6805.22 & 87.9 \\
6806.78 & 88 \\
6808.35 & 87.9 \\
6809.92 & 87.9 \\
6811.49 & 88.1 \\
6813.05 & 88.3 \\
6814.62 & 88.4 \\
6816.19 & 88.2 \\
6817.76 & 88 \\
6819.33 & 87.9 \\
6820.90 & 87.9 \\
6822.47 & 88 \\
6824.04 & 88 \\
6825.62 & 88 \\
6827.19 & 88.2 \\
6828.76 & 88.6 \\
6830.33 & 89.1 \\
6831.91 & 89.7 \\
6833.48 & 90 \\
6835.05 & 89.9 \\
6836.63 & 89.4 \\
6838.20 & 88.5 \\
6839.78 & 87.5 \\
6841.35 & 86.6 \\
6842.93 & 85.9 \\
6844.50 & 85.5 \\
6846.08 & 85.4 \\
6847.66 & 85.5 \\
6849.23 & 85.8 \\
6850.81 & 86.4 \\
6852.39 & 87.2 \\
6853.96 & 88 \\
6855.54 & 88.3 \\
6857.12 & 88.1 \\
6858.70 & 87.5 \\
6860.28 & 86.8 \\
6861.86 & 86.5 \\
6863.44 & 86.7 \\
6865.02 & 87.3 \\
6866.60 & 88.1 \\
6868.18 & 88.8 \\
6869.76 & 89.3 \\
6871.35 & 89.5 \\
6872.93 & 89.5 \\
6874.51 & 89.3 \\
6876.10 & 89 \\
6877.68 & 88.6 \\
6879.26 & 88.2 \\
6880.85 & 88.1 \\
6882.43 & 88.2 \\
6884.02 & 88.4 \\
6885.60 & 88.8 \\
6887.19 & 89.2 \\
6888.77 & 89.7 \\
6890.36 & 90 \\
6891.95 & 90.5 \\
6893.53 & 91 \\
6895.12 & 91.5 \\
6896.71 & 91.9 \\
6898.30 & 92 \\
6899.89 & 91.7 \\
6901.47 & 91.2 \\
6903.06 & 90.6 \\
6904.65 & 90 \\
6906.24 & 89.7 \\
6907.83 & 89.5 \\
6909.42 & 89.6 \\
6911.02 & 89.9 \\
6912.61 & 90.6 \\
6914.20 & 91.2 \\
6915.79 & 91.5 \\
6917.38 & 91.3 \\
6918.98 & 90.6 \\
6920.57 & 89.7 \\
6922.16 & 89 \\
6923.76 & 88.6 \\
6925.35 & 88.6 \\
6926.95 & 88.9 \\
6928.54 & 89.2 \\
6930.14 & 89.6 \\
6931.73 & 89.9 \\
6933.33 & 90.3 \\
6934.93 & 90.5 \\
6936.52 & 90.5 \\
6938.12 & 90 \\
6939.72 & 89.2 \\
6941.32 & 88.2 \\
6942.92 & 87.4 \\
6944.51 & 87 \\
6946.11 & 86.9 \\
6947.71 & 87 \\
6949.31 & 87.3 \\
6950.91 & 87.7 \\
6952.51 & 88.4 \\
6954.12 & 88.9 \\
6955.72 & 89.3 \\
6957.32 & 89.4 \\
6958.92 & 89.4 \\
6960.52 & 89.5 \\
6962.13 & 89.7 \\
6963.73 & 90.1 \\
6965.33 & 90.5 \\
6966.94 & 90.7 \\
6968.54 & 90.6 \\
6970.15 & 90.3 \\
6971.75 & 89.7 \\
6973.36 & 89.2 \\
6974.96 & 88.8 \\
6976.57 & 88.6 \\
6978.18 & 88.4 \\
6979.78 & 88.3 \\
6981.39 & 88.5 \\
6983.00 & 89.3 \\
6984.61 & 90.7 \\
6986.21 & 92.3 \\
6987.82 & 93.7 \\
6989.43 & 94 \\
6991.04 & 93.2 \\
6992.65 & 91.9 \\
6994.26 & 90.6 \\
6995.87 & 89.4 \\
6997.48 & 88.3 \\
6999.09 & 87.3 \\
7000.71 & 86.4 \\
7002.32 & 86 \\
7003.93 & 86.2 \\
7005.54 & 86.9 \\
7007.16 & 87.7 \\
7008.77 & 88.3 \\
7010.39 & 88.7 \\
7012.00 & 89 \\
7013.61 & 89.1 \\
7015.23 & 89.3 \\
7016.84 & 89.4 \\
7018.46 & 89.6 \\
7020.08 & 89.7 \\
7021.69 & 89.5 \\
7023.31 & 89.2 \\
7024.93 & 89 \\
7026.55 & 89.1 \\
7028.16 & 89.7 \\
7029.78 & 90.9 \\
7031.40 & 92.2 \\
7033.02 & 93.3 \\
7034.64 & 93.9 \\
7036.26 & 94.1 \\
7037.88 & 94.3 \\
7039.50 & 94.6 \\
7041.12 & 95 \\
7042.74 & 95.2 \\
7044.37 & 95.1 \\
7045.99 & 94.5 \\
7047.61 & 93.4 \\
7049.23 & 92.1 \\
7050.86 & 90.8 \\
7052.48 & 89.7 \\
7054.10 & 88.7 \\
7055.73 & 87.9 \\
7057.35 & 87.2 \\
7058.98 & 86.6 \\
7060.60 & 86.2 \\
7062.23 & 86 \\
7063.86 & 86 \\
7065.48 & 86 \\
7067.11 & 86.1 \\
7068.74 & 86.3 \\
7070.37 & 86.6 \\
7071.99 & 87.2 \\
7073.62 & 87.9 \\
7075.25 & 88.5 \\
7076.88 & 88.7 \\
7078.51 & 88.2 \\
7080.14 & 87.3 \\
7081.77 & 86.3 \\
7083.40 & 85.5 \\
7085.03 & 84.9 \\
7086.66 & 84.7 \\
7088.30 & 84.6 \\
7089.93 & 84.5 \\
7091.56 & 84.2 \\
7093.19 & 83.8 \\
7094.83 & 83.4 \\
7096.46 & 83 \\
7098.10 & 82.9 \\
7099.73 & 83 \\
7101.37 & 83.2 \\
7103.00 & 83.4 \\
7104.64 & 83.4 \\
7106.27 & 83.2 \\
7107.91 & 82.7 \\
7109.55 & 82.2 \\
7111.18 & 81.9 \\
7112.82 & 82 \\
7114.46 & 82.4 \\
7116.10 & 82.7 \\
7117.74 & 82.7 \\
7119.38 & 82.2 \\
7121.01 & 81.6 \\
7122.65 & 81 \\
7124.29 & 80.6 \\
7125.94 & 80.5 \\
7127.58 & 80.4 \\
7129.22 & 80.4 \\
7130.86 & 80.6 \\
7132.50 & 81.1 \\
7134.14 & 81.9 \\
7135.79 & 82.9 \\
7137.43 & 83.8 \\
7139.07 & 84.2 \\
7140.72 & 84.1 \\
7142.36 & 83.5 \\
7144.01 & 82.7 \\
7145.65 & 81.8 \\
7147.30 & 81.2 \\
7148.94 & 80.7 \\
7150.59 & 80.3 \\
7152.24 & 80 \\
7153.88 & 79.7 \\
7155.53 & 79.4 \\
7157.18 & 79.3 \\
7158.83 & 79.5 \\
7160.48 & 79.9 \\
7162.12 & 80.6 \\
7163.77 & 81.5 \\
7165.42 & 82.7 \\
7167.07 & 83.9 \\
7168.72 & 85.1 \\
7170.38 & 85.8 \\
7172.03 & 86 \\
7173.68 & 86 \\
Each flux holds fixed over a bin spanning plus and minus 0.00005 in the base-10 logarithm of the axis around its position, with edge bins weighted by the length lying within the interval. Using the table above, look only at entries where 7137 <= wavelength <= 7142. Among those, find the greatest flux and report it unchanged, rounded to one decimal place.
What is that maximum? 84.2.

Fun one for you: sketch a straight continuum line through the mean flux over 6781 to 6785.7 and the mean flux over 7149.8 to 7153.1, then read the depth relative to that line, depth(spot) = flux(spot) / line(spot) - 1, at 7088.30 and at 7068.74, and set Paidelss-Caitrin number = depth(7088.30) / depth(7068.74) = 0.7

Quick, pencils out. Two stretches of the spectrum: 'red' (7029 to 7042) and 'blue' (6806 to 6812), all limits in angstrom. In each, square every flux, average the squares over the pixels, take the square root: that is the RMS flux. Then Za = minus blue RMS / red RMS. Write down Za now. -0.94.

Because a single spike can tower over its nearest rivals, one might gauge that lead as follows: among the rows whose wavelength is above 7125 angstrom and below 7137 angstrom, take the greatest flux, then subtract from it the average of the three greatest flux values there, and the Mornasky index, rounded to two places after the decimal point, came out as 0.93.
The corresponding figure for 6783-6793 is 0.43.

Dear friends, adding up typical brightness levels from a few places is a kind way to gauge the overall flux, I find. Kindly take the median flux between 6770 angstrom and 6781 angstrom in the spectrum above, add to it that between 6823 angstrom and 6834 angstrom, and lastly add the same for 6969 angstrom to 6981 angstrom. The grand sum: 265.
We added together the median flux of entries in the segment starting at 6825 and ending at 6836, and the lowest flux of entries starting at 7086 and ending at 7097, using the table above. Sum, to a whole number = 172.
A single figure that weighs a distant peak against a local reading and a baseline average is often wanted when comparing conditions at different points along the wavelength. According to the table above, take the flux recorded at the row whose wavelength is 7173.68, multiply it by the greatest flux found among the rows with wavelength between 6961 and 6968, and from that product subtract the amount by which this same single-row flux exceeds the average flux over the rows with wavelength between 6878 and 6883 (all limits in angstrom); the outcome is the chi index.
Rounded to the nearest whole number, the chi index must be 7802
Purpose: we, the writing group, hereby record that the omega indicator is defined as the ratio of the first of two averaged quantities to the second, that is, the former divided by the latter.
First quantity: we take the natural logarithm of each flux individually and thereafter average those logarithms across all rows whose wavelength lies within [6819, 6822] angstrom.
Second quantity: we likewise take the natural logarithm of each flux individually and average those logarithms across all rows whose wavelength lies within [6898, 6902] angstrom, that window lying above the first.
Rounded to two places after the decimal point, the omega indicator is 0.99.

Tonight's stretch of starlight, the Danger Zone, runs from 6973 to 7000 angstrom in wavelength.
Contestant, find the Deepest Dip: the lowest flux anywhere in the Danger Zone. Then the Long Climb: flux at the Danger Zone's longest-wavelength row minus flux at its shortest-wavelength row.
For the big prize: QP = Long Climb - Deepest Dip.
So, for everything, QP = -89.2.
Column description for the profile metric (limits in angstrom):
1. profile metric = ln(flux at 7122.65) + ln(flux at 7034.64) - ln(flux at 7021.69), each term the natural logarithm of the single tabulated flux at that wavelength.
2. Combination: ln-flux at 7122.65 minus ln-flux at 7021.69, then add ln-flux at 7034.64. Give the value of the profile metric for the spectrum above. 4.44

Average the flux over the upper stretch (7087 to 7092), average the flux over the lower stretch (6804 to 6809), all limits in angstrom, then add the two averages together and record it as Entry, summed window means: 172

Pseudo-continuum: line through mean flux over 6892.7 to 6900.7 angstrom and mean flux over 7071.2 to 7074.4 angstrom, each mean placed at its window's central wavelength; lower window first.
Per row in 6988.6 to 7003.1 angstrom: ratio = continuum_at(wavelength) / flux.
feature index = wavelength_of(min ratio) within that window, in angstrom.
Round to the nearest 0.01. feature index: 6989.43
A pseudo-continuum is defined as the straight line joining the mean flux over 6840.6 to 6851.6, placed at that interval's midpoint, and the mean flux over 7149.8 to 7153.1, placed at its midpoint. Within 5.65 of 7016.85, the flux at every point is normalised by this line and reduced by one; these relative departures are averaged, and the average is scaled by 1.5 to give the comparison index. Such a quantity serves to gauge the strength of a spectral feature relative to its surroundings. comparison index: 0.12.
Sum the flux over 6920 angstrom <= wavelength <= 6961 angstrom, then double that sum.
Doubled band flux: 4621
